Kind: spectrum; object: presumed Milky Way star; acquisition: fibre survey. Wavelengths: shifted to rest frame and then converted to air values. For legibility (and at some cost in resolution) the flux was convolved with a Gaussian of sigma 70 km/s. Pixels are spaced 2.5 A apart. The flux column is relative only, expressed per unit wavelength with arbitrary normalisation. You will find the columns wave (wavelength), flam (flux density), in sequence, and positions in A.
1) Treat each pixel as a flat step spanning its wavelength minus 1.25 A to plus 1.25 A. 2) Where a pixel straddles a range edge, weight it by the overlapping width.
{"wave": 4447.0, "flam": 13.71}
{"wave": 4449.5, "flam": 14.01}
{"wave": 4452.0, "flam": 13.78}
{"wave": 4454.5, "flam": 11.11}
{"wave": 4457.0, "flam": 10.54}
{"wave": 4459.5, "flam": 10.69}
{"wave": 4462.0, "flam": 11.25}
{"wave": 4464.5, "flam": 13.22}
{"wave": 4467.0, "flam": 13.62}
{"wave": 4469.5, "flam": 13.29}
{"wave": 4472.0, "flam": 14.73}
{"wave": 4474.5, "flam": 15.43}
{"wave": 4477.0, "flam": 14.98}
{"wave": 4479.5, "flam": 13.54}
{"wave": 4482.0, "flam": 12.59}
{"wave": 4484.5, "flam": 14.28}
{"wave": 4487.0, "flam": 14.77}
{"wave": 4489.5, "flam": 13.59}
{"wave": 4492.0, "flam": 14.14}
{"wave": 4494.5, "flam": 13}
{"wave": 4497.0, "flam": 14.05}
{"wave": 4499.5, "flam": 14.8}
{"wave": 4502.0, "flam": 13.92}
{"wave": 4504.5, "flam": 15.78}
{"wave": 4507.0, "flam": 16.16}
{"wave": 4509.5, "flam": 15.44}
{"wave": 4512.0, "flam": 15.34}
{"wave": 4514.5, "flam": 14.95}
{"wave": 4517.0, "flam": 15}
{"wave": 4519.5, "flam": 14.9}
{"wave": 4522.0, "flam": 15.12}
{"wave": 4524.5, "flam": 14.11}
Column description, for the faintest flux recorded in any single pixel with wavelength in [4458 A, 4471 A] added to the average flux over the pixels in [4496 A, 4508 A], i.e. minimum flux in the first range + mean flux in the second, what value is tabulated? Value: 25.6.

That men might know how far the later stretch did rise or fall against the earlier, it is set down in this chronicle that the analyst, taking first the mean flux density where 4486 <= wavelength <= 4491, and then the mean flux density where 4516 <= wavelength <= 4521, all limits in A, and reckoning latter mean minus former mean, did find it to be 0.8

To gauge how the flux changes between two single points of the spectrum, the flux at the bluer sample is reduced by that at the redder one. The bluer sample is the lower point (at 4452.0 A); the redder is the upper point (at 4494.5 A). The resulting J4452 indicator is 1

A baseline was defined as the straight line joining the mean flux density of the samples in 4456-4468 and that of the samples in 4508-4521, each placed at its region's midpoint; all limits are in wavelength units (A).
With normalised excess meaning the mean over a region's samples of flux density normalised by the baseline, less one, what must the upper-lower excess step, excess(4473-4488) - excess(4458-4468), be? 0.08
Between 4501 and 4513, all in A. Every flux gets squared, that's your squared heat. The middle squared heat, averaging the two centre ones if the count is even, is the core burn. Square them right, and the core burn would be 238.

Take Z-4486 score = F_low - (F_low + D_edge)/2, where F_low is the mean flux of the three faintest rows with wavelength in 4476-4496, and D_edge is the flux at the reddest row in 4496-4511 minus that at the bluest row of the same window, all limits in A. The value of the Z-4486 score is 5.83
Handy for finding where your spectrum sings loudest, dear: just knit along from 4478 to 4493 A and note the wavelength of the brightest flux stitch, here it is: 4487.0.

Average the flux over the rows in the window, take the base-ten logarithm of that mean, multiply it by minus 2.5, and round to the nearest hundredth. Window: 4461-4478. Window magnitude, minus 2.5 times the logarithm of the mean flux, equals -2.85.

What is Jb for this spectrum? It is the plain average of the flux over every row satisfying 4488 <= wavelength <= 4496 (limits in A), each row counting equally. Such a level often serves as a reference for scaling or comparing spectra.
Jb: 13.6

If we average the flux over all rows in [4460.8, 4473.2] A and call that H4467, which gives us 13.2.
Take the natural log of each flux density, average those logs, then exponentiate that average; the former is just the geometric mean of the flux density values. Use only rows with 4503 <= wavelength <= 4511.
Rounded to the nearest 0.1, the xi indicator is 15.8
